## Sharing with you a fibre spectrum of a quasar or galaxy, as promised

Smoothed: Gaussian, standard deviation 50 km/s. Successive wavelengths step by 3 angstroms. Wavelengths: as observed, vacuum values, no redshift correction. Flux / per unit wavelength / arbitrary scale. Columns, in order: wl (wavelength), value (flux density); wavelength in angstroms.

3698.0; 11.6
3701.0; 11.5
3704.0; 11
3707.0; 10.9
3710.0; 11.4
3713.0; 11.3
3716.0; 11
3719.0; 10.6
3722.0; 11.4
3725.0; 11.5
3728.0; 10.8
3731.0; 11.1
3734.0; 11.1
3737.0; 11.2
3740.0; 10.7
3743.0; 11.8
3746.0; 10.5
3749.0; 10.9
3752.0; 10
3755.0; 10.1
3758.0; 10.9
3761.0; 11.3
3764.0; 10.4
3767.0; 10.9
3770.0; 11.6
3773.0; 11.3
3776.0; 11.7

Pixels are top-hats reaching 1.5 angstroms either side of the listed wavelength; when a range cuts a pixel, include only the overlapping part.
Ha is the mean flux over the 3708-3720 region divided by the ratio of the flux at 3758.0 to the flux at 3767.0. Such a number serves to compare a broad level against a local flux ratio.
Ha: 11.1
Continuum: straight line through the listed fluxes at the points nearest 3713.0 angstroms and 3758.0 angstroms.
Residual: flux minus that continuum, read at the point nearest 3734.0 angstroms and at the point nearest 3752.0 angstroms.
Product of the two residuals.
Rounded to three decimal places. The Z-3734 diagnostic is 0.013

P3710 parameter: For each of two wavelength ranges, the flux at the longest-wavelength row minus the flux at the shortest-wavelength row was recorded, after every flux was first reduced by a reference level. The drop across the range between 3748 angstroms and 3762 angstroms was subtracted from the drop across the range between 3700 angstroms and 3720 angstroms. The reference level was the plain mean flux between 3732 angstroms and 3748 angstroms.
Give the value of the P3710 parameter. -1.3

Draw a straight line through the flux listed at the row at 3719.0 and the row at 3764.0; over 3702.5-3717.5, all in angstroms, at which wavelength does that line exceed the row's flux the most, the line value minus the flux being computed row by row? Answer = 3707.0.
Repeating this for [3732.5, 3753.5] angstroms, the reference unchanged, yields 3752.0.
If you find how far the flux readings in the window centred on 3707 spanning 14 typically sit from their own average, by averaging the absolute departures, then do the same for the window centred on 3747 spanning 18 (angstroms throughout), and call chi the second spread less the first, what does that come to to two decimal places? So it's 0.25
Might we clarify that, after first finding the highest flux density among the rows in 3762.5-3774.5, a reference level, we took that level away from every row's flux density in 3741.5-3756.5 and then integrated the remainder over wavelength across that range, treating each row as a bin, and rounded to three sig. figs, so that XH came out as -14.1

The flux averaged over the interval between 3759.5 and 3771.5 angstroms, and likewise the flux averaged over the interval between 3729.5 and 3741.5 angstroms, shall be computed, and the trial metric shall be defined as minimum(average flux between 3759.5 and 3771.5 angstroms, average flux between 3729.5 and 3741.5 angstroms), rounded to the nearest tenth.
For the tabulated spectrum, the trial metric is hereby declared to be 11.0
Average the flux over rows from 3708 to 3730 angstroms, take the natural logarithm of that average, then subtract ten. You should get -7.59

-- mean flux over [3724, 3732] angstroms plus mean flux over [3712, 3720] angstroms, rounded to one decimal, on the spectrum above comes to 22.1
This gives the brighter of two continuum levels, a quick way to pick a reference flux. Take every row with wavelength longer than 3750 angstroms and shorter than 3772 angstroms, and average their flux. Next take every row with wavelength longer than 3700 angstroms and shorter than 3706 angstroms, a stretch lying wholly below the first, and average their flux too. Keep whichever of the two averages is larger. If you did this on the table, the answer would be 11.2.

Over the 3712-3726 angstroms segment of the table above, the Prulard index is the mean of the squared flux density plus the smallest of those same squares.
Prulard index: 237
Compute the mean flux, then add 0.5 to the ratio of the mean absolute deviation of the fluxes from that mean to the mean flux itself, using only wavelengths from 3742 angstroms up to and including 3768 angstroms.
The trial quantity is 0.542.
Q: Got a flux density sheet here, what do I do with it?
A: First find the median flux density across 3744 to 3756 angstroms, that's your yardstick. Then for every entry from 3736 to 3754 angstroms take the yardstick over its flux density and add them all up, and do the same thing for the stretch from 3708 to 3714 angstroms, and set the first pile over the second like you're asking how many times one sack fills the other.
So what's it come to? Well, 3.1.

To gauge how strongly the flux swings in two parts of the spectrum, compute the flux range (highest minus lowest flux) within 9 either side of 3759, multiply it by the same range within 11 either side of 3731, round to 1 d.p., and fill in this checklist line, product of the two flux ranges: 1.0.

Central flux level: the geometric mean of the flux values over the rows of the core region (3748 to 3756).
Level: 10.33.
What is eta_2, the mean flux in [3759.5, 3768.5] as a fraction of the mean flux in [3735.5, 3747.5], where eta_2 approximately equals 0.98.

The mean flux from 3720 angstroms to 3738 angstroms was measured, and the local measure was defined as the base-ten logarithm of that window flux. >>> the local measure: 1.05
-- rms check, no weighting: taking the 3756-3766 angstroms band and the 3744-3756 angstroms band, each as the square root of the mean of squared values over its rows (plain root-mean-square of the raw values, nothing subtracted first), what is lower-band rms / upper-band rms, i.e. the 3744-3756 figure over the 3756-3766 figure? 0.95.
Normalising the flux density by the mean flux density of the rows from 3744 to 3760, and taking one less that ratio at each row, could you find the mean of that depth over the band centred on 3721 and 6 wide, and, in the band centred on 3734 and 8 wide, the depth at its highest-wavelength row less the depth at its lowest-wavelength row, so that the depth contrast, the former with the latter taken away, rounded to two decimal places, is -0.04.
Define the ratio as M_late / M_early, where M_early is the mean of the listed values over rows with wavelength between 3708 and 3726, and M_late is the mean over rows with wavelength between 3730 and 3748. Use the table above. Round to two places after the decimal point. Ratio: 0.99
